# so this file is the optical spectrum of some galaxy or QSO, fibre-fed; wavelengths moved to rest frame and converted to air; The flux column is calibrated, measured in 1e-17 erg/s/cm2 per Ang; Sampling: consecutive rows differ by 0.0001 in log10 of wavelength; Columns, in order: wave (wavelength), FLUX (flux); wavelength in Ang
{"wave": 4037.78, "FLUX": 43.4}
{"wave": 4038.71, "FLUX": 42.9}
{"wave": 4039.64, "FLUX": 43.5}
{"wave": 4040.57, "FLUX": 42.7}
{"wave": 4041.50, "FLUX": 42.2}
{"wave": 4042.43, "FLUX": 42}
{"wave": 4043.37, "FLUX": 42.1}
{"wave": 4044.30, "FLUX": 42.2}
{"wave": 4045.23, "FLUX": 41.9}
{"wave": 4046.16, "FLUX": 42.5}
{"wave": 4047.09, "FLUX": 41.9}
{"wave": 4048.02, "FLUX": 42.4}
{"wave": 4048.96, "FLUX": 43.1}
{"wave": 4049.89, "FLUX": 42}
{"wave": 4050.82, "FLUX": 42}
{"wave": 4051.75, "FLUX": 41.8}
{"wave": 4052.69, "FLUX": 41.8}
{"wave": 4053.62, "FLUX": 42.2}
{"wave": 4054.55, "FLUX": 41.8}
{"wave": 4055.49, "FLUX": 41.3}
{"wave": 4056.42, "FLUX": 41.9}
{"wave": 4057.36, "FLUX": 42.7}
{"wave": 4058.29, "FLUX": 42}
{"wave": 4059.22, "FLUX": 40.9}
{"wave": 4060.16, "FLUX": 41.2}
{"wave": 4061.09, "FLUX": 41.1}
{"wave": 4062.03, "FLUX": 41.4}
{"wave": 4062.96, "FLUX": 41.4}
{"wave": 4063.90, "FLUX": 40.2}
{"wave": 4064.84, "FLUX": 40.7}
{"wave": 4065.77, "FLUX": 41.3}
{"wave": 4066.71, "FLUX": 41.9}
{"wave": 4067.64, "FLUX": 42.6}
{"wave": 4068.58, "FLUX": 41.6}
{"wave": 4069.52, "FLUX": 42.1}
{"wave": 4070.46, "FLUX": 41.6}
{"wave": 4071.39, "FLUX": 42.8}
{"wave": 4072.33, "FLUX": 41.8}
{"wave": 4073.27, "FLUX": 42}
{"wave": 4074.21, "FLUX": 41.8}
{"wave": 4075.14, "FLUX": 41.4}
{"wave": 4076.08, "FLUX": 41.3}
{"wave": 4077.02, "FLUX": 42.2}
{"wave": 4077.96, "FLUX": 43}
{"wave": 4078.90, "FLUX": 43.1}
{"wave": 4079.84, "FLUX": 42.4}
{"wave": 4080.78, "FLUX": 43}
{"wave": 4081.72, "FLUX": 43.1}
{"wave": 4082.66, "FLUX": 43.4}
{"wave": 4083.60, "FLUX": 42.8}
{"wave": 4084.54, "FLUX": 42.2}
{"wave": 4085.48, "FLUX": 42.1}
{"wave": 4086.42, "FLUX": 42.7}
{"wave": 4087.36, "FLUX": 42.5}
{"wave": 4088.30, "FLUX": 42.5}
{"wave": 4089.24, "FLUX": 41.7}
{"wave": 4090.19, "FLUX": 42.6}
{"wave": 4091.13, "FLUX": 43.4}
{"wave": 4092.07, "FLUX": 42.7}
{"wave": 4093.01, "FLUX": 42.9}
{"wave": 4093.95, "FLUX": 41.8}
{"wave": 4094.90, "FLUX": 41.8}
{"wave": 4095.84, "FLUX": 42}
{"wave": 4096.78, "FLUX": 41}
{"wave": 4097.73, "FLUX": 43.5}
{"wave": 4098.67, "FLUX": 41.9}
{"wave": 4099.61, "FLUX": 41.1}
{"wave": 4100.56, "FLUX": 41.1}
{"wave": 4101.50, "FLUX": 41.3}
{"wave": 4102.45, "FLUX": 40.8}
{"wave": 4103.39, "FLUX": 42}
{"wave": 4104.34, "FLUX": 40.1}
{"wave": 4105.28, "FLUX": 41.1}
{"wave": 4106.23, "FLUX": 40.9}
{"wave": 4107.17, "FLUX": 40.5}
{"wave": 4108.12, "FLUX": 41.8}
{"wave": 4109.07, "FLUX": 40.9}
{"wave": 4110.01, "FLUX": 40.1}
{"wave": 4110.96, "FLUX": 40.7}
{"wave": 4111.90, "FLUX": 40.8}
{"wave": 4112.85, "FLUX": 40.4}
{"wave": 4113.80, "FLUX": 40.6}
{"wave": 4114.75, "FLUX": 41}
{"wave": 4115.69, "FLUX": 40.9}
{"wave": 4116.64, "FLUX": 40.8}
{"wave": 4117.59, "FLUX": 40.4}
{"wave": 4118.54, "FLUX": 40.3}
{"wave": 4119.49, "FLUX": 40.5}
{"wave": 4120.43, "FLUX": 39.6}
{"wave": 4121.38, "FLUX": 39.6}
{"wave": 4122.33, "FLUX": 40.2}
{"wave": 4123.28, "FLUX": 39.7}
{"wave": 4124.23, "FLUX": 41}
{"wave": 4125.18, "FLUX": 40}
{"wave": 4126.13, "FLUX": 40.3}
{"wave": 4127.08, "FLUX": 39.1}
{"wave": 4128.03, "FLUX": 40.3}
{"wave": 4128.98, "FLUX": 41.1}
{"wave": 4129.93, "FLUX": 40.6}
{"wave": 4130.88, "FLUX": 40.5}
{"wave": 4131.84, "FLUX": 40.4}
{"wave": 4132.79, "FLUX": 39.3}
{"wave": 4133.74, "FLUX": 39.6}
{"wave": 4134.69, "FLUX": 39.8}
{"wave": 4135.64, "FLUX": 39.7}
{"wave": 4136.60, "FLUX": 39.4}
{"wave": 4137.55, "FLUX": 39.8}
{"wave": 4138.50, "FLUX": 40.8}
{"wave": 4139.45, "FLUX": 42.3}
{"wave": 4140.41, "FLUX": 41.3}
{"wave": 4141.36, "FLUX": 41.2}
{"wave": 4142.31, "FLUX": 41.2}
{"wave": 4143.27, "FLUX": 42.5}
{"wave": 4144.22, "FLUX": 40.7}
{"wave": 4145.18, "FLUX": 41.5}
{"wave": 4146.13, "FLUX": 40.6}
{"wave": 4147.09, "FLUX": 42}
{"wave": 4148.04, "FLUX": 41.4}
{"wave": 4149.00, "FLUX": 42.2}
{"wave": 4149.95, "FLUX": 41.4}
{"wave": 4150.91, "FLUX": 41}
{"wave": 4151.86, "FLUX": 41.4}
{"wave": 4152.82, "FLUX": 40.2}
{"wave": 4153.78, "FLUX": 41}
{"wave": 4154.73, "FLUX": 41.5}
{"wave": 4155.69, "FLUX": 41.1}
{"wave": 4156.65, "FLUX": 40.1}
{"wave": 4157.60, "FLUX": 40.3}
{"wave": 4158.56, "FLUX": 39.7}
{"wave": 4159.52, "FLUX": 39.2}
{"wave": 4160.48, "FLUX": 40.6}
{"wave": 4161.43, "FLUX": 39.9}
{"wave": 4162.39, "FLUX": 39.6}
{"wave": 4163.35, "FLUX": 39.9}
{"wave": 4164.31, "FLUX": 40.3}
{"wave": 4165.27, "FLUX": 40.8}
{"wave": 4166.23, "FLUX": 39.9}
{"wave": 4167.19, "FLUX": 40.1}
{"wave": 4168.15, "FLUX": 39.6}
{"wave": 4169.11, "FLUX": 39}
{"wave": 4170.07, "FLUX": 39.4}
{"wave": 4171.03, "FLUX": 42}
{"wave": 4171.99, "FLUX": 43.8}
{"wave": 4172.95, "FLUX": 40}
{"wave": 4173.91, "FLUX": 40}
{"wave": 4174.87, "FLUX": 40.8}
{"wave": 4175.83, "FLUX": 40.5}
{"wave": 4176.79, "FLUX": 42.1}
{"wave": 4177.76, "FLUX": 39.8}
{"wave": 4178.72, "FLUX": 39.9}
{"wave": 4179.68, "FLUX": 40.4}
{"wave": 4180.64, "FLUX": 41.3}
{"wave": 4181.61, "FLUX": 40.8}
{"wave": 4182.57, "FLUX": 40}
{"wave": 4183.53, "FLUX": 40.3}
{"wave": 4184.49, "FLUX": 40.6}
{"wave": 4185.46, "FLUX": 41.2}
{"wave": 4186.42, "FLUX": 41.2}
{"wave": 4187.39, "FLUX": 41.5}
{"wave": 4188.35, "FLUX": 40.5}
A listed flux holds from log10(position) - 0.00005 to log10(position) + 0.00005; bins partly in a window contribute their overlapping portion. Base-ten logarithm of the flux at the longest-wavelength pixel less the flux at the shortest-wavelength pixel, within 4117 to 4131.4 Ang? -1.00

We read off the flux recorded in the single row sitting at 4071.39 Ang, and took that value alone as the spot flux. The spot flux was 42.8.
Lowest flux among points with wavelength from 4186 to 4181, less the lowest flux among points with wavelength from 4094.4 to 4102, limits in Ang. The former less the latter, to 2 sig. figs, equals -1.0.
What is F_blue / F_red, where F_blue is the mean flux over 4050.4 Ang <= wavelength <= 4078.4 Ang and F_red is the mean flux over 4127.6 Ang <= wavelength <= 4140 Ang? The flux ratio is 1.036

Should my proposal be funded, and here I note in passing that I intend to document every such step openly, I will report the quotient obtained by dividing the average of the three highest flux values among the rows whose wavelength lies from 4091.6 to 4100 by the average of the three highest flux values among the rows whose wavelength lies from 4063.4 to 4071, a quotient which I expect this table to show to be 1.02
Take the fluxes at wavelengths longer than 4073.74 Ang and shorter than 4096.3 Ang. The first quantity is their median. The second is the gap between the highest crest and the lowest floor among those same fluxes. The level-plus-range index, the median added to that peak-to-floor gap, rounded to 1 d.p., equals 44.6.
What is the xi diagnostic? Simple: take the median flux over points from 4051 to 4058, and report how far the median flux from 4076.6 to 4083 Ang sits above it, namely 1.2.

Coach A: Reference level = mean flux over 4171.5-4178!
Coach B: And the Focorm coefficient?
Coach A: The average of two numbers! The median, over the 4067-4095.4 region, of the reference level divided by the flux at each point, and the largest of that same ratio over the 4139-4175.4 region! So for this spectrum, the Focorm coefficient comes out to 1.01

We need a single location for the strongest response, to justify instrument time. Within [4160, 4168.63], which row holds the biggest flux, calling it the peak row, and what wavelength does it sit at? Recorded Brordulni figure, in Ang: 4165.27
